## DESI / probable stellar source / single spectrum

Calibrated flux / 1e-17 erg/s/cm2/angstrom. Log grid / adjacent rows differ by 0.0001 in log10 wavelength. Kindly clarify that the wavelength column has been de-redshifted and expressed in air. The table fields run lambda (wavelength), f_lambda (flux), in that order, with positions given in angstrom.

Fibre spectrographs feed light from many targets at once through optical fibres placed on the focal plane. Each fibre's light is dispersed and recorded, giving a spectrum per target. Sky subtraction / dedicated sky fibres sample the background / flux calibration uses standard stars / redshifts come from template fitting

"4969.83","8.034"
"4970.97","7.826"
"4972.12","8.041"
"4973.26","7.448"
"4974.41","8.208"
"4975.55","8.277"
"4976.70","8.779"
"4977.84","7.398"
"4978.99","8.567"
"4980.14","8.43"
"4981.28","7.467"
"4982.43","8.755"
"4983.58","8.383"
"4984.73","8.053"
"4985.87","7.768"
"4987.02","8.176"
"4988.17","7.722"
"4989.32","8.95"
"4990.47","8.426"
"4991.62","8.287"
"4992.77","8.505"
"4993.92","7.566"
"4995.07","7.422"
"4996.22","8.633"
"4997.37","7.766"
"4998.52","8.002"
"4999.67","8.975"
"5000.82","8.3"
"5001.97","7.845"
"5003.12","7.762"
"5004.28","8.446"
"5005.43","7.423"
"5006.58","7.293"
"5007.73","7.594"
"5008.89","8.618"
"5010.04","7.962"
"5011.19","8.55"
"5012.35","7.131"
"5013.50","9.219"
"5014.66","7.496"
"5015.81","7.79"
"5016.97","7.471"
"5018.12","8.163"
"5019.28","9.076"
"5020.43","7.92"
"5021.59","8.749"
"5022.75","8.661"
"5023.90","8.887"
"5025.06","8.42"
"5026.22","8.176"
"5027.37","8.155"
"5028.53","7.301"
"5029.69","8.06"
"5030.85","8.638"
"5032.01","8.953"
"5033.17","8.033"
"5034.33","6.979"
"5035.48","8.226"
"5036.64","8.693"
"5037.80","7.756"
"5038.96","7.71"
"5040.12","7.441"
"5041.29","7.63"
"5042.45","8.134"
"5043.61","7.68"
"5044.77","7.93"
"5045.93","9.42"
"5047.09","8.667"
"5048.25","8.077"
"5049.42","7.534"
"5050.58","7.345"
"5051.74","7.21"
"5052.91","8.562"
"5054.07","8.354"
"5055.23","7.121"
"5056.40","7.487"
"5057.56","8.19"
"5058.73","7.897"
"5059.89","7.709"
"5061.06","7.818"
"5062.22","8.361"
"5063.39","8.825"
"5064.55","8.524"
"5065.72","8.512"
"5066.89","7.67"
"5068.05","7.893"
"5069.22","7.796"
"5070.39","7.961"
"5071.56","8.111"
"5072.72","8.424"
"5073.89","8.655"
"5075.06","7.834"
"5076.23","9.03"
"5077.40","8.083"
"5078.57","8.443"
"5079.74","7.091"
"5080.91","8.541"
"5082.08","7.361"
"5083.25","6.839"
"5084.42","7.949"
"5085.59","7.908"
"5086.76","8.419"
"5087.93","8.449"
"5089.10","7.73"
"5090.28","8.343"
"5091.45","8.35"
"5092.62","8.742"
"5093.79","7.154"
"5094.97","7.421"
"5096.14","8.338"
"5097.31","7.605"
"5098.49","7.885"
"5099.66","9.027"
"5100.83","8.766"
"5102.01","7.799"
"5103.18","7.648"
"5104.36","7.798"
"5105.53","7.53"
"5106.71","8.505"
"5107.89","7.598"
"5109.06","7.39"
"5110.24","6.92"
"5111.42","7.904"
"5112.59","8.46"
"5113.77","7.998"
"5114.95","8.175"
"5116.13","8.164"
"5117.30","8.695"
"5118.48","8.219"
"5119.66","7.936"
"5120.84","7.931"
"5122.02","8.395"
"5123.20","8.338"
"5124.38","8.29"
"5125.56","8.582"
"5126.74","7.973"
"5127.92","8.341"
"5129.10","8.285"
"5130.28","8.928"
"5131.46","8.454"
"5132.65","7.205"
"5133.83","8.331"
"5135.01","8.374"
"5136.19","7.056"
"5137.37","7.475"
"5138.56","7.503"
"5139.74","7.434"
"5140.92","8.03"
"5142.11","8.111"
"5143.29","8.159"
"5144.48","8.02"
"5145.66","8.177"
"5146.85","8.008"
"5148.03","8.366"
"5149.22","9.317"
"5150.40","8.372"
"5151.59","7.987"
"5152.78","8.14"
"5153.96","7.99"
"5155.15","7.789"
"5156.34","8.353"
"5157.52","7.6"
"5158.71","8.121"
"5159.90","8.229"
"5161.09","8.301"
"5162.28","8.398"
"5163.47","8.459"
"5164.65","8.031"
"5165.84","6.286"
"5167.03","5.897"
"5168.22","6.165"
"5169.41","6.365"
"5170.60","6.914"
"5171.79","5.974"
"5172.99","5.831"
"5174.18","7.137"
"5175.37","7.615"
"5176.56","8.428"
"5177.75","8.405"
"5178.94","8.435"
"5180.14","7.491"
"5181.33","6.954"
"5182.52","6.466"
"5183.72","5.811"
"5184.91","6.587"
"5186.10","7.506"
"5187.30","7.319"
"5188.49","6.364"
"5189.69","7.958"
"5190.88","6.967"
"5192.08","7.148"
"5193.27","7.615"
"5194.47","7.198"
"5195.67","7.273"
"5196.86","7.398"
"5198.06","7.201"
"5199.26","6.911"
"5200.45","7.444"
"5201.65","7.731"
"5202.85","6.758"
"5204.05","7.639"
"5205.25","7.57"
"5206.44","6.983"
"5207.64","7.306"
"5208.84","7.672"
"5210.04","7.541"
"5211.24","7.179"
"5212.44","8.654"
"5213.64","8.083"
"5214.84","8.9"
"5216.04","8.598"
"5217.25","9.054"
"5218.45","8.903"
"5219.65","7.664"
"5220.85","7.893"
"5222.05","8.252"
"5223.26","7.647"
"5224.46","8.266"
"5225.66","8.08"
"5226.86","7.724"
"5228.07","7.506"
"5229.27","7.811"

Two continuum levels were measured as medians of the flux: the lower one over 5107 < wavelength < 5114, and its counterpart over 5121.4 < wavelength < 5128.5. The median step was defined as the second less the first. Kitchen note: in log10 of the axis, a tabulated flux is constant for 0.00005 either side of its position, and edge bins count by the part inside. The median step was 0.59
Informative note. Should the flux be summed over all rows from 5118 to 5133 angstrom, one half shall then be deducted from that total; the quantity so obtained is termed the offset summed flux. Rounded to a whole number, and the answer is 106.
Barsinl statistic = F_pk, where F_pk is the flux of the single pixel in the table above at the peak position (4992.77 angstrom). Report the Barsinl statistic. 8.505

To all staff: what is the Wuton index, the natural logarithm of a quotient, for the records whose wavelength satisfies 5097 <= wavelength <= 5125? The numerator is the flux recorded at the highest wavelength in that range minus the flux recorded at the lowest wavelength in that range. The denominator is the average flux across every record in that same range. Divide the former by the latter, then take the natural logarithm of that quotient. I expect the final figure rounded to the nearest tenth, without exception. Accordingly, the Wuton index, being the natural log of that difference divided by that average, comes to -2.5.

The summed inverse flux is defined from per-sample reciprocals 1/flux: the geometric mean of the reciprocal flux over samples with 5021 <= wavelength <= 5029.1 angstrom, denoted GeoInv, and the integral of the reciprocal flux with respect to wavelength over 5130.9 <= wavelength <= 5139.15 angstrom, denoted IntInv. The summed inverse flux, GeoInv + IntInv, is 1.19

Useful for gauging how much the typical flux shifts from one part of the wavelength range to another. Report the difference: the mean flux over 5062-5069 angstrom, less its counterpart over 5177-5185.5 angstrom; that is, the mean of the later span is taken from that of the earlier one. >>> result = 1.1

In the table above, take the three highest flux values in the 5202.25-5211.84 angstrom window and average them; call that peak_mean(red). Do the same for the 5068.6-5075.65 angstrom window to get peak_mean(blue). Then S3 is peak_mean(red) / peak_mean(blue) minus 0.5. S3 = 0.41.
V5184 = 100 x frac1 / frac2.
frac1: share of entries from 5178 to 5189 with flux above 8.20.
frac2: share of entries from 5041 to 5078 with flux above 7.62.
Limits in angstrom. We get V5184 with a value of 13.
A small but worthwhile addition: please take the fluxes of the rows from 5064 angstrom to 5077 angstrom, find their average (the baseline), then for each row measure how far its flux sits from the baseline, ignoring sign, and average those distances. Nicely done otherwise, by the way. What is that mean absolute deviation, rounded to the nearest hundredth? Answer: 0.37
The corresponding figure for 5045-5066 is 0.51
